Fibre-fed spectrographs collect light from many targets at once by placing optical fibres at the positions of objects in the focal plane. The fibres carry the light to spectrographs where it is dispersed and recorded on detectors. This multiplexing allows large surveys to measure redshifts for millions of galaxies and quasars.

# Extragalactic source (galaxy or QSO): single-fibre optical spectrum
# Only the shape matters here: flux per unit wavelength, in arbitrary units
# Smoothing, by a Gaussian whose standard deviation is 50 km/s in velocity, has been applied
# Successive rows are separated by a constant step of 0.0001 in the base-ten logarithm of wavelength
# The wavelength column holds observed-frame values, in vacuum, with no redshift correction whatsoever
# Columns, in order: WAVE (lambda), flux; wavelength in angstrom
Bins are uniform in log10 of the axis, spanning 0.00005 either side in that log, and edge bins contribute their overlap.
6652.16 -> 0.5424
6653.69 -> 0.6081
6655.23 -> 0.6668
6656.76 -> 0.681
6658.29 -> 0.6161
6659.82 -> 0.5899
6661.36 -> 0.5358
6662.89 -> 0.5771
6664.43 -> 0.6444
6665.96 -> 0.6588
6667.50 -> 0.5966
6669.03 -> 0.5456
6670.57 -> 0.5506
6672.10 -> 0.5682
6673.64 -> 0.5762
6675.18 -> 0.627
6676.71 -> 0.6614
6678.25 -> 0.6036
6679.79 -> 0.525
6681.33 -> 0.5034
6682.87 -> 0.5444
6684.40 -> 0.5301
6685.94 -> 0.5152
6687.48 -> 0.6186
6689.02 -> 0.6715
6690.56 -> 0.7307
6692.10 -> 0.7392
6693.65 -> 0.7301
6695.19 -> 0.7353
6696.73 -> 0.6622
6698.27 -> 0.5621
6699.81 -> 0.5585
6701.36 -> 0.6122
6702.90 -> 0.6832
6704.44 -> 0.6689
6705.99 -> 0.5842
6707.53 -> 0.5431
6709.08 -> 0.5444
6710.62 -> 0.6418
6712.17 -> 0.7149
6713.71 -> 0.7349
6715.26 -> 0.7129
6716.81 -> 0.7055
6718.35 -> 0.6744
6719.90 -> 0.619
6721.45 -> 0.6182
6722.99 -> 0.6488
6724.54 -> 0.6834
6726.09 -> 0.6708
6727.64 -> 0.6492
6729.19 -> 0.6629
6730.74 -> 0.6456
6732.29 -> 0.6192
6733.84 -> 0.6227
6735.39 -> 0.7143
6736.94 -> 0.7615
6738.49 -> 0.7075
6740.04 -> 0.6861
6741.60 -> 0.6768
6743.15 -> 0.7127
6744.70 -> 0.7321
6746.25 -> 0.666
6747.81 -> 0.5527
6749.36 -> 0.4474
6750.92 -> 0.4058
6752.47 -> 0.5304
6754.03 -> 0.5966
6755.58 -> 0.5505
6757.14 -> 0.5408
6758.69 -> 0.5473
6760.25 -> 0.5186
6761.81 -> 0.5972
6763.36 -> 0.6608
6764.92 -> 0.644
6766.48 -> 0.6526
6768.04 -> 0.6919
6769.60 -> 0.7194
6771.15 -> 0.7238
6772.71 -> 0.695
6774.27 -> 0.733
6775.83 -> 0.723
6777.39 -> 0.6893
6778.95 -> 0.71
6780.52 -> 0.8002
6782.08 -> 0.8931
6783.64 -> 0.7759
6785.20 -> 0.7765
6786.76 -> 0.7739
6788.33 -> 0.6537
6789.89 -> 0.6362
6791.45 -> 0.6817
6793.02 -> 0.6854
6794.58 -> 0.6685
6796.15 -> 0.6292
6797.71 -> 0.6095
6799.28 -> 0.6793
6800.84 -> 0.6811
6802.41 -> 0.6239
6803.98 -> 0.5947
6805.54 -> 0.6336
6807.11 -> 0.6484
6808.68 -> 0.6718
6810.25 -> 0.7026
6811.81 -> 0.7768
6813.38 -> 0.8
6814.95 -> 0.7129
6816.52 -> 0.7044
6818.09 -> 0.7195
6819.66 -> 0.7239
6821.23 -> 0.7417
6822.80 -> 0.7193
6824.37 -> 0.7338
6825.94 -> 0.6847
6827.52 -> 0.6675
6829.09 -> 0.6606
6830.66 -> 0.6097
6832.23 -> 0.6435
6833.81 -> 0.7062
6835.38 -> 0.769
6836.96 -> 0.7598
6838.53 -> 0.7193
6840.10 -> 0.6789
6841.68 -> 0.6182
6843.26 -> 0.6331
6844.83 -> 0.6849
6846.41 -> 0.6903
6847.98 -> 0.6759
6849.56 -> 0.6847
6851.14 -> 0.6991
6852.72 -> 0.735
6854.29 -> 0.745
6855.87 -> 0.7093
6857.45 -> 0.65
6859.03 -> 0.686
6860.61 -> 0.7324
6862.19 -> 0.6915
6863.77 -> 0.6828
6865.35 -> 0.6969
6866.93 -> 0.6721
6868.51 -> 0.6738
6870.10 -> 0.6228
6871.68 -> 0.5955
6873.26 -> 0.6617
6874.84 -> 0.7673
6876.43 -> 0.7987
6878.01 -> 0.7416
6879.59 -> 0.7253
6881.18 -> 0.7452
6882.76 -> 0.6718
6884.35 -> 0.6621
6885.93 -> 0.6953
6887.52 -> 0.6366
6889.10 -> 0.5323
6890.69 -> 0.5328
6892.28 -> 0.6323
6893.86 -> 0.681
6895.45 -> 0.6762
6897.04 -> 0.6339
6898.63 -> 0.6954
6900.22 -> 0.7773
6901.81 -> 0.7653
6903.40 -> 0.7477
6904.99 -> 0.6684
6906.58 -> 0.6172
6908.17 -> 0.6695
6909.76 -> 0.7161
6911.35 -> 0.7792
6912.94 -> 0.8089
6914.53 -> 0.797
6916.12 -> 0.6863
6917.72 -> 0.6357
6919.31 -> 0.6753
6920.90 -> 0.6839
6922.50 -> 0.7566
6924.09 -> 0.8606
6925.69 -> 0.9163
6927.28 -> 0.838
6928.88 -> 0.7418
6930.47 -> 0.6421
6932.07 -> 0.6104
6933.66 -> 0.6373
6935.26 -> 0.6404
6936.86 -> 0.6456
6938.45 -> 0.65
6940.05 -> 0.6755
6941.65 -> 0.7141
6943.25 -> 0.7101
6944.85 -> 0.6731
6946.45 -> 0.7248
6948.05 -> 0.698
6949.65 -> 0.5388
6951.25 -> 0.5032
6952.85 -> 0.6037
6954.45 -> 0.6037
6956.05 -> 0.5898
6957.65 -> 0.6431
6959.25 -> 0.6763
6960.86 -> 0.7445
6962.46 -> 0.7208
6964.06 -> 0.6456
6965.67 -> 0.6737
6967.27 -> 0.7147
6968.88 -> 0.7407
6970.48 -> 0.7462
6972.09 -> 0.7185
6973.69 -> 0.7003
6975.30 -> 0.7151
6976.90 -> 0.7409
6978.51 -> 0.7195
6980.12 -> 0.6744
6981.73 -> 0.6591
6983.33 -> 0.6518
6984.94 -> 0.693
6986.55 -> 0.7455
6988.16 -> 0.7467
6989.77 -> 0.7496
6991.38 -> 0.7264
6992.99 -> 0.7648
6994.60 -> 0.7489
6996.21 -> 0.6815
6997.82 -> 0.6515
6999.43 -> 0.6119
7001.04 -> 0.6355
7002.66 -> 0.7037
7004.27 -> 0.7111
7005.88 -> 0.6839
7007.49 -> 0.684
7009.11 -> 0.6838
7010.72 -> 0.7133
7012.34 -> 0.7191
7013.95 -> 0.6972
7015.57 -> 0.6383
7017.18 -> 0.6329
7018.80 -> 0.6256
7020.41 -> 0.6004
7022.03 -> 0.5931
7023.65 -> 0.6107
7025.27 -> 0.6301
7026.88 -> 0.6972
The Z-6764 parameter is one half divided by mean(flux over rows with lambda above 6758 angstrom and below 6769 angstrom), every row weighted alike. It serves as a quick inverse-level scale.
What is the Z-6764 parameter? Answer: 0.81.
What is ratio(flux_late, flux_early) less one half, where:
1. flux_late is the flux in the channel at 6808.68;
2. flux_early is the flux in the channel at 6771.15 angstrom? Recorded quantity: 0.43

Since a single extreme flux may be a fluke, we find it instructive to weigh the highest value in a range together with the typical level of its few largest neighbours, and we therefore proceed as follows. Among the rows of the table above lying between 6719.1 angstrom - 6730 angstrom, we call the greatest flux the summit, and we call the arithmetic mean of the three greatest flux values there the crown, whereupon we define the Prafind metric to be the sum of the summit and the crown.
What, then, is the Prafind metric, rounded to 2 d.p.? 1.36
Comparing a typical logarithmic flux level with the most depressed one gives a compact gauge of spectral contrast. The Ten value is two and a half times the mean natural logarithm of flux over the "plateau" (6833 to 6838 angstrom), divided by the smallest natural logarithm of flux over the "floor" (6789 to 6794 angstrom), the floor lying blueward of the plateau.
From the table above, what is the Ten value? 1.6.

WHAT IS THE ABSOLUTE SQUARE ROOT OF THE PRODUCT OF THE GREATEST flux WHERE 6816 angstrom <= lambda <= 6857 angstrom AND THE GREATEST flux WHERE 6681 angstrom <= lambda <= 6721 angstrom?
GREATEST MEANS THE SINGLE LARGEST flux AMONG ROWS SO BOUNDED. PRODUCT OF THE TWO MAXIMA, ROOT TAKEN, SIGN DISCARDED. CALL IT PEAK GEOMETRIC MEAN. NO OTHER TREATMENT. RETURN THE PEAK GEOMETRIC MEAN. 0.75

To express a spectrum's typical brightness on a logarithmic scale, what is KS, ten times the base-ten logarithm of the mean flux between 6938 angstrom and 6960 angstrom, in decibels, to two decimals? -1.92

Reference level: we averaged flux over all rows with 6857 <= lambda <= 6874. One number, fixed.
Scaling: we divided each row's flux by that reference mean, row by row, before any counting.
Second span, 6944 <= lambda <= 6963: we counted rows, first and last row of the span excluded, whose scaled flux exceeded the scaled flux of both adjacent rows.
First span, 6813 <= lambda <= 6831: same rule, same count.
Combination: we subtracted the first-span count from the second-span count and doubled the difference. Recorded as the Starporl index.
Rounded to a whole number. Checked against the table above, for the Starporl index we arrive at 0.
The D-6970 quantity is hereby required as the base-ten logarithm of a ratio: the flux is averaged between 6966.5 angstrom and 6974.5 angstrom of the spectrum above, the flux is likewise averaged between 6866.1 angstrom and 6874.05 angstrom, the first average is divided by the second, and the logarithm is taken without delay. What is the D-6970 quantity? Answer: 0.050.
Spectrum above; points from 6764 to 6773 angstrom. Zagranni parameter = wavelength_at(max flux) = 6771.15 angstrom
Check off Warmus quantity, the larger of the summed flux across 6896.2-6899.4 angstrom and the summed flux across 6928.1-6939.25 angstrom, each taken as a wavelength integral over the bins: 7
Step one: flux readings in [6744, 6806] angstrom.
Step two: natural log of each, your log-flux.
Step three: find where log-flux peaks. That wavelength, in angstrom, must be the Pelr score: 6782.08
